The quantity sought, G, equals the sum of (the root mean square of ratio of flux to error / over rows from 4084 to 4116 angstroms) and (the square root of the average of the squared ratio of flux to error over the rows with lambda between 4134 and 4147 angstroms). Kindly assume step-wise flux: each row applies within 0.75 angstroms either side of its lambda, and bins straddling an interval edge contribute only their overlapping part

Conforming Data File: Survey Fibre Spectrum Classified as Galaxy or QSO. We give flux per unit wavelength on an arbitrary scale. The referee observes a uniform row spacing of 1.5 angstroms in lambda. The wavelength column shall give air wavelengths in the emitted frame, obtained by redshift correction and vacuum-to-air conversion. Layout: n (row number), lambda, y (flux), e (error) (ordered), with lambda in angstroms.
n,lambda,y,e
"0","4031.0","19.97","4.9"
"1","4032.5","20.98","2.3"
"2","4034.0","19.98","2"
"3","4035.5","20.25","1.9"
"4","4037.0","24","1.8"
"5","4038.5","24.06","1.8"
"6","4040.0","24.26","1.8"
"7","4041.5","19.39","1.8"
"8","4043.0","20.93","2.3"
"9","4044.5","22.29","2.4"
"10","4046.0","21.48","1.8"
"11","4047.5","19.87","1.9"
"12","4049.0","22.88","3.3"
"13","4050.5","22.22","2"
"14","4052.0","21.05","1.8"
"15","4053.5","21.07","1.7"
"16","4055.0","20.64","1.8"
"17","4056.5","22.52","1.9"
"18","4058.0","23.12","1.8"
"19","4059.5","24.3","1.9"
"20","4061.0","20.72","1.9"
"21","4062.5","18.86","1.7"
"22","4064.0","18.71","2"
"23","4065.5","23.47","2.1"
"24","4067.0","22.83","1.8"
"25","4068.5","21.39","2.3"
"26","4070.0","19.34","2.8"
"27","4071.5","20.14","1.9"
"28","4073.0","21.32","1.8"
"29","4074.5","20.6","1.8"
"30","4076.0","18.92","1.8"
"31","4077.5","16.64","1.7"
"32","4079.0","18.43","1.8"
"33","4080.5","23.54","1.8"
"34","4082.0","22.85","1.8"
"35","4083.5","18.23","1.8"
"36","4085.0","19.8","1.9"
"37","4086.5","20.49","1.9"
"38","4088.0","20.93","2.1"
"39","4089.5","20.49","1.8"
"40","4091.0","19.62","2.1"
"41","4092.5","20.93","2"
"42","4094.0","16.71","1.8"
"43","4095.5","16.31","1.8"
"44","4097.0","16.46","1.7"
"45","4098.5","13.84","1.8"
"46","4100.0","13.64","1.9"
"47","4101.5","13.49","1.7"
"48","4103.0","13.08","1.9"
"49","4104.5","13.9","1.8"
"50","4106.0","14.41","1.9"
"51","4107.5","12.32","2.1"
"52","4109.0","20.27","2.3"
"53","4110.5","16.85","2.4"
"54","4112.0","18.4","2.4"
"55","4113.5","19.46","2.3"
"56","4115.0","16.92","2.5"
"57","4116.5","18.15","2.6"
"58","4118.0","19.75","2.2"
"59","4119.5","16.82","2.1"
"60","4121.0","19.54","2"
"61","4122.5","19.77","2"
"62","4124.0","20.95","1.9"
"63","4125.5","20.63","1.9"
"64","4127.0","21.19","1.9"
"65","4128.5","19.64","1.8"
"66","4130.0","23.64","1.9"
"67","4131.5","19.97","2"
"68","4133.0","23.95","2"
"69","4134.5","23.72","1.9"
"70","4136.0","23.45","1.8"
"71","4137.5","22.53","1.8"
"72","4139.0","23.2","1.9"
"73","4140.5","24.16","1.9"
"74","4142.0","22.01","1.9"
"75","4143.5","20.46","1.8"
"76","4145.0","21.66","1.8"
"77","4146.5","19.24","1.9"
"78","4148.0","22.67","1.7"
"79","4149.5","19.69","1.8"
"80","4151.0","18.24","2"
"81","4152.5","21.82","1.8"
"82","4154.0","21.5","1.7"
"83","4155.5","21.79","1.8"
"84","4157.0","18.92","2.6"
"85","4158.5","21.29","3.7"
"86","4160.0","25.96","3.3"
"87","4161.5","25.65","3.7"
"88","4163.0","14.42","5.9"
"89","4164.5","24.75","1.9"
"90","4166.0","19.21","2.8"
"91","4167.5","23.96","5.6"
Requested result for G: 20.7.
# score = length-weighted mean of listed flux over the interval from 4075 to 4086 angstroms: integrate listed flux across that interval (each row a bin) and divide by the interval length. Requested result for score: 19.8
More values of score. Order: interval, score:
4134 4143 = 23.1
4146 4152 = 20.1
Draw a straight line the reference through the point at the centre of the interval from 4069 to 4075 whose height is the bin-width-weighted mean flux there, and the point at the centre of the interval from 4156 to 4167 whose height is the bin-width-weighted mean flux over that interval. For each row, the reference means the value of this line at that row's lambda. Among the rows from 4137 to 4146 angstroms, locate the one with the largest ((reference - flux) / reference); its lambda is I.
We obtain 4143.5 angstroms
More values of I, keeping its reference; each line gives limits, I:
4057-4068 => 4064.0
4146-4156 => 4151.0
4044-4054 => 4047.5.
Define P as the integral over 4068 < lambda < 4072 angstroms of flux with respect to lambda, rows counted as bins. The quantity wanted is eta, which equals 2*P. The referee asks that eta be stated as 162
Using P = 81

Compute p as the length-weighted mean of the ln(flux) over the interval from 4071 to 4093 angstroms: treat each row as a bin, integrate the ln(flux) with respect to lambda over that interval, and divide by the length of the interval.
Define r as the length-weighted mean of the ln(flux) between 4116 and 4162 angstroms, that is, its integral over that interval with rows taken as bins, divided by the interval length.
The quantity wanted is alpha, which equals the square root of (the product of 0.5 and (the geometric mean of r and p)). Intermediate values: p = 3.00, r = 3.06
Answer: 1.231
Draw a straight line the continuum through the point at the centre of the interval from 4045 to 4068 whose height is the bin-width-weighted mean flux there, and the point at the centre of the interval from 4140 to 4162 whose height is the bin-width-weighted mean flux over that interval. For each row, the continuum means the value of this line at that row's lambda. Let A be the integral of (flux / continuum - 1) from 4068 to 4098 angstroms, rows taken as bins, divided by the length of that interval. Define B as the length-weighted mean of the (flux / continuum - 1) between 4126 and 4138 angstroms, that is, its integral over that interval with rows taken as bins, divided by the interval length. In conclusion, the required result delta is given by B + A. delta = -0.06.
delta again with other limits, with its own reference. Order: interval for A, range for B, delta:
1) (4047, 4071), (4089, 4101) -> -0.21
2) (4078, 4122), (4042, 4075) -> -0.19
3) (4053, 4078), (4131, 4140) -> 0.03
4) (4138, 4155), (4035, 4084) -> -0.03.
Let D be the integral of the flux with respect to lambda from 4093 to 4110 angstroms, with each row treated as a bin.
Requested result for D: 256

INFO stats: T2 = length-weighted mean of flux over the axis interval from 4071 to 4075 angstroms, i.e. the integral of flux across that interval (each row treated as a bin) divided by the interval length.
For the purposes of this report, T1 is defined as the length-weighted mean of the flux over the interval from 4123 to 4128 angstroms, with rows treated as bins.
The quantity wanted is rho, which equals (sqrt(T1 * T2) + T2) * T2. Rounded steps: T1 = 21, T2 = 20.7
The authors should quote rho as 860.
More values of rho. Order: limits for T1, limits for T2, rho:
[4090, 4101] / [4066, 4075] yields 837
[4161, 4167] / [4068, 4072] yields 826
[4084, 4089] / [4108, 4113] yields 684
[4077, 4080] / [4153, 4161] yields 924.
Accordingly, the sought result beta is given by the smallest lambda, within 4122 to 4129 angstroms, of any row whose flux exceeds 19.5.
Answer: 4122.5 angstroms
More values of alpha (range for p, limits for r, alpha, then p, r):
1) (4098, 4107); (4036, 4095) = 1.187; 2.62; 3.04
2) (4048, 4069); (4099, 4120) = 1.208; 3.07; 2.77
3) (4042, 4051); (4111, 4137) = 1.232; 3.07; 3.01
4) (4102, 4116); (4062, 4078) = 1.201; 2.77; 3.01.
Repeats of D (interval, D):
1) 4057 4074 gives 362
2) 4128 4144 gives 360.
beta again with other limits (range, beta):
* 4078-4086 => 4080.5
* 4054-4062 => 4055.0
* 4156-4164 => 4158.5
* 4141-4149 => 4142.0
